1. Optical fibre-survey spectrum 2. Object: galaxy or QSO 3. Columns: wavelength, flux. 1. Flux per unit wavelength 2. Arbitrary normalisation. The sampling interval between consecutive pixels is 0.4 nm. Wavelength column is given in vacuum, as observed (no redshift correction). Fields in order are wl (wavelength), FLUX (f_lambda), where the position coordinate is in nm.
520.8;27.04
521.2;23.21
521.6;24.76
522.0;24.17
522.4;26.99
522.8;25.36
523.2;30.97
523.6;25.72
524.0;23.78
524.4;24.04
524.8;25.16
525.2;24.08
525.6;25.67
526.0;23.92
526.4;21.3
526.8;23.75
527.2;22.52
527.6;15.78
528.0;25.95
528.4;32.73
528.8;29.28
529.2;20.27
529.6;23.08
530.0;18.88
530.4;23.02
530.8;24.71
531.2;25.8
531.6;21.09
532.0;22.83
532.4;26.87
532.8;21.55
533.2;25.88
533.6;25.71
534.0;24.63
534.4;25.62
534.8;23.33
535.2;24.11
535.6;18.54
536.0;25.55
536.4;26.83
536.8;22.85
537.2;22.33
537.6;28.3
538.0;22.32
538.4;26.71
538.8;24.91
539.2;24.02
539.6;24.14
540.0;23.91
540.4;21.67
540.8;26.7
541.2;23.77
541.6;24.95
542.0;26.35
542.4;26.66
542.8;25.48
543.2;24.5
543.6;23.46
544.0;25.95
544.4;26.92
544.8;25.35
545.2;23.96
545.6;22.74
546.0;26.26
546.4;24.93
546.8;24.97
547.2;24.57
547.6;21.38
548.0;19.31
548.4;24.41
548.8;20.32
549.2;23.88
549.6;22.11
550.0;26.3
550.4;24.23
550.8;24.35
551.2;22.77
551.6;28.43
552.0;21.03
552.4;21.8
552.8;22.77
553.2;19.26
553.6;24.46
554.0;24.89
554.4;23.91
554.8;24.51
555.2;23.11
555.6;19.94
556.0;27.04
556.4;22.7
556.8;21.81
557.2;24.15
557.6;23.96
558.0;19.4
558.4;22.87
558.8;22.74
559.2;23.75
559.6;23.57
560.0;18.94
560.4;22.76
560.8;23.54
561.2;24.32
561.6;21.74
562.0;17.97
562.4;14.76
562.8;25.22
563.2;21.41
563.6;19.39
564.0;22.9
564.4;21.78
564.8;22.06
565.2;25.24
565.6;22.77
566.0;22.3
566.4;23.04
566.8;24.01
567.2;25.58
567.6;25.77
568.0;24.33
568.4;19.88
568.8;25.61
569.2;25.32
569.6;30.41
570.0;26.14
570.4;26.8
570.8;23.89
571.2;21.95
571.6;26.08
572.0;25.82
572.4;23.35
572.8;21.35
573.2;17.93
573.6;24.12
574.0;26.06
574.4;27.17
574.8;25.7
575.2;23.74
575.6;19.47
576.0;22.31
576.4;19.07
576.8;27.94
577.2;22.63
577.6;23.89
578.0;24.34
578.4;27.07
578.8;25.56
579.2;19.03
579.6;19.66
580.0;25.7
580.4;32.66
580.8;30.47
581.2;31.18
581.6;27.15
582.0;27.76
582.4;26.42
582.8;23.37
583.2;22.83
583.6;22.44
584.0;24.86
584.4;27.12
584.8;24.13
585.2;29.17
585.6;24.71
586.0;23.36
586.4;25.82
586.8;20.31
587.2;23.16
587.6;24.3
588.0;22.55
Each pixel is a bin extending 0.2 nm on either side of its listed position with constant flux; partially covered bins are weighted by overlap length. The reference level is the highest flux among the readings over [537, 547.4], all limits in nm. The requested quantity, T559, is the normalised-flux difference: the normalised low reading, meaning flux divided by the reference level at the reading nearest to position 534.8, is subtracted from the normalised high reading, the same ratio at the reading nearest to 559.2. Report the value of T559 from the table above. 0.015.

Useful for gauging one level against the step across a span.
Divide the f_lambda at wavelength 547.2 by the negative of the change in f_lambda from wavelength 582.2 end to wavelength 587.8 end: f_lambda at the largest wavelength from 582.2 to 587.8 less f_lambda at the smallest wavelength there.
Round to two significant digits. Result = 12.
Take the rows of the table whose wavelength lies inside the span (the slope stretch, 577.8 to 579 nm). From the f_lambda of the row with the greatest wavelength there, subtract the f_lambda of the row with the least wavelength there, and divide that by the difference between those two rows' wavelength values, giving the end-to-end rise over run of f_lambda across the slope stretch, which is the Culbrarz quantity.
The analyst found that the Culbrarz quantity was 1.5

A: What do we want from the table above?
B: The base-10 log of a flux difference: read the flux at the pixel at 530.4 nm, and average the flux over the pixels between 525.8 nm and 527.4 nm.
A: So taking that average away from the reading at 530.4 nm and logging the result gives -0.83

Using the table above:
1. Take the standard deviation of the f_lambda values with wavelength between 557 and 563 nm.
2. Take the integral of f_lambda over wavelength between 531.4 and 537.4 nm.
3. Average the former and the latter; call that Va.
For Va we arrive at 73.0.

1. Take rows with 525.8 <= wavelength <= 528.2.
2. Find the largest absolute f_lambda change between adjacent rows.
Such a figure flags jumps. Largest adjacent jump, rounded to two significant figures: 10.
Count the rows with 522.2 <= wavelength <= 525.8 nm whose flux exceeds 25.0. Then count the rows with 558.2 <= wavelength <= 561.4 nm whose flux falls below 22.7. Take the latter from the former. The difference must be 5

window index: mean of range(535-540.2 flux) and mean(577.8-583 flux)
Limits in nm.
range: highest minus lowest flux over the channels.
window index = 18.0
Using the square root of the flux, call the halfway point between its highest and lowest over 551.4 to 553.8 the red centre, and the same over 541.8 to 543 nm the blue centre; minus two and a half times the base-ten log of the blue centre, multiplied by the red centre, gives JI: -8.6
